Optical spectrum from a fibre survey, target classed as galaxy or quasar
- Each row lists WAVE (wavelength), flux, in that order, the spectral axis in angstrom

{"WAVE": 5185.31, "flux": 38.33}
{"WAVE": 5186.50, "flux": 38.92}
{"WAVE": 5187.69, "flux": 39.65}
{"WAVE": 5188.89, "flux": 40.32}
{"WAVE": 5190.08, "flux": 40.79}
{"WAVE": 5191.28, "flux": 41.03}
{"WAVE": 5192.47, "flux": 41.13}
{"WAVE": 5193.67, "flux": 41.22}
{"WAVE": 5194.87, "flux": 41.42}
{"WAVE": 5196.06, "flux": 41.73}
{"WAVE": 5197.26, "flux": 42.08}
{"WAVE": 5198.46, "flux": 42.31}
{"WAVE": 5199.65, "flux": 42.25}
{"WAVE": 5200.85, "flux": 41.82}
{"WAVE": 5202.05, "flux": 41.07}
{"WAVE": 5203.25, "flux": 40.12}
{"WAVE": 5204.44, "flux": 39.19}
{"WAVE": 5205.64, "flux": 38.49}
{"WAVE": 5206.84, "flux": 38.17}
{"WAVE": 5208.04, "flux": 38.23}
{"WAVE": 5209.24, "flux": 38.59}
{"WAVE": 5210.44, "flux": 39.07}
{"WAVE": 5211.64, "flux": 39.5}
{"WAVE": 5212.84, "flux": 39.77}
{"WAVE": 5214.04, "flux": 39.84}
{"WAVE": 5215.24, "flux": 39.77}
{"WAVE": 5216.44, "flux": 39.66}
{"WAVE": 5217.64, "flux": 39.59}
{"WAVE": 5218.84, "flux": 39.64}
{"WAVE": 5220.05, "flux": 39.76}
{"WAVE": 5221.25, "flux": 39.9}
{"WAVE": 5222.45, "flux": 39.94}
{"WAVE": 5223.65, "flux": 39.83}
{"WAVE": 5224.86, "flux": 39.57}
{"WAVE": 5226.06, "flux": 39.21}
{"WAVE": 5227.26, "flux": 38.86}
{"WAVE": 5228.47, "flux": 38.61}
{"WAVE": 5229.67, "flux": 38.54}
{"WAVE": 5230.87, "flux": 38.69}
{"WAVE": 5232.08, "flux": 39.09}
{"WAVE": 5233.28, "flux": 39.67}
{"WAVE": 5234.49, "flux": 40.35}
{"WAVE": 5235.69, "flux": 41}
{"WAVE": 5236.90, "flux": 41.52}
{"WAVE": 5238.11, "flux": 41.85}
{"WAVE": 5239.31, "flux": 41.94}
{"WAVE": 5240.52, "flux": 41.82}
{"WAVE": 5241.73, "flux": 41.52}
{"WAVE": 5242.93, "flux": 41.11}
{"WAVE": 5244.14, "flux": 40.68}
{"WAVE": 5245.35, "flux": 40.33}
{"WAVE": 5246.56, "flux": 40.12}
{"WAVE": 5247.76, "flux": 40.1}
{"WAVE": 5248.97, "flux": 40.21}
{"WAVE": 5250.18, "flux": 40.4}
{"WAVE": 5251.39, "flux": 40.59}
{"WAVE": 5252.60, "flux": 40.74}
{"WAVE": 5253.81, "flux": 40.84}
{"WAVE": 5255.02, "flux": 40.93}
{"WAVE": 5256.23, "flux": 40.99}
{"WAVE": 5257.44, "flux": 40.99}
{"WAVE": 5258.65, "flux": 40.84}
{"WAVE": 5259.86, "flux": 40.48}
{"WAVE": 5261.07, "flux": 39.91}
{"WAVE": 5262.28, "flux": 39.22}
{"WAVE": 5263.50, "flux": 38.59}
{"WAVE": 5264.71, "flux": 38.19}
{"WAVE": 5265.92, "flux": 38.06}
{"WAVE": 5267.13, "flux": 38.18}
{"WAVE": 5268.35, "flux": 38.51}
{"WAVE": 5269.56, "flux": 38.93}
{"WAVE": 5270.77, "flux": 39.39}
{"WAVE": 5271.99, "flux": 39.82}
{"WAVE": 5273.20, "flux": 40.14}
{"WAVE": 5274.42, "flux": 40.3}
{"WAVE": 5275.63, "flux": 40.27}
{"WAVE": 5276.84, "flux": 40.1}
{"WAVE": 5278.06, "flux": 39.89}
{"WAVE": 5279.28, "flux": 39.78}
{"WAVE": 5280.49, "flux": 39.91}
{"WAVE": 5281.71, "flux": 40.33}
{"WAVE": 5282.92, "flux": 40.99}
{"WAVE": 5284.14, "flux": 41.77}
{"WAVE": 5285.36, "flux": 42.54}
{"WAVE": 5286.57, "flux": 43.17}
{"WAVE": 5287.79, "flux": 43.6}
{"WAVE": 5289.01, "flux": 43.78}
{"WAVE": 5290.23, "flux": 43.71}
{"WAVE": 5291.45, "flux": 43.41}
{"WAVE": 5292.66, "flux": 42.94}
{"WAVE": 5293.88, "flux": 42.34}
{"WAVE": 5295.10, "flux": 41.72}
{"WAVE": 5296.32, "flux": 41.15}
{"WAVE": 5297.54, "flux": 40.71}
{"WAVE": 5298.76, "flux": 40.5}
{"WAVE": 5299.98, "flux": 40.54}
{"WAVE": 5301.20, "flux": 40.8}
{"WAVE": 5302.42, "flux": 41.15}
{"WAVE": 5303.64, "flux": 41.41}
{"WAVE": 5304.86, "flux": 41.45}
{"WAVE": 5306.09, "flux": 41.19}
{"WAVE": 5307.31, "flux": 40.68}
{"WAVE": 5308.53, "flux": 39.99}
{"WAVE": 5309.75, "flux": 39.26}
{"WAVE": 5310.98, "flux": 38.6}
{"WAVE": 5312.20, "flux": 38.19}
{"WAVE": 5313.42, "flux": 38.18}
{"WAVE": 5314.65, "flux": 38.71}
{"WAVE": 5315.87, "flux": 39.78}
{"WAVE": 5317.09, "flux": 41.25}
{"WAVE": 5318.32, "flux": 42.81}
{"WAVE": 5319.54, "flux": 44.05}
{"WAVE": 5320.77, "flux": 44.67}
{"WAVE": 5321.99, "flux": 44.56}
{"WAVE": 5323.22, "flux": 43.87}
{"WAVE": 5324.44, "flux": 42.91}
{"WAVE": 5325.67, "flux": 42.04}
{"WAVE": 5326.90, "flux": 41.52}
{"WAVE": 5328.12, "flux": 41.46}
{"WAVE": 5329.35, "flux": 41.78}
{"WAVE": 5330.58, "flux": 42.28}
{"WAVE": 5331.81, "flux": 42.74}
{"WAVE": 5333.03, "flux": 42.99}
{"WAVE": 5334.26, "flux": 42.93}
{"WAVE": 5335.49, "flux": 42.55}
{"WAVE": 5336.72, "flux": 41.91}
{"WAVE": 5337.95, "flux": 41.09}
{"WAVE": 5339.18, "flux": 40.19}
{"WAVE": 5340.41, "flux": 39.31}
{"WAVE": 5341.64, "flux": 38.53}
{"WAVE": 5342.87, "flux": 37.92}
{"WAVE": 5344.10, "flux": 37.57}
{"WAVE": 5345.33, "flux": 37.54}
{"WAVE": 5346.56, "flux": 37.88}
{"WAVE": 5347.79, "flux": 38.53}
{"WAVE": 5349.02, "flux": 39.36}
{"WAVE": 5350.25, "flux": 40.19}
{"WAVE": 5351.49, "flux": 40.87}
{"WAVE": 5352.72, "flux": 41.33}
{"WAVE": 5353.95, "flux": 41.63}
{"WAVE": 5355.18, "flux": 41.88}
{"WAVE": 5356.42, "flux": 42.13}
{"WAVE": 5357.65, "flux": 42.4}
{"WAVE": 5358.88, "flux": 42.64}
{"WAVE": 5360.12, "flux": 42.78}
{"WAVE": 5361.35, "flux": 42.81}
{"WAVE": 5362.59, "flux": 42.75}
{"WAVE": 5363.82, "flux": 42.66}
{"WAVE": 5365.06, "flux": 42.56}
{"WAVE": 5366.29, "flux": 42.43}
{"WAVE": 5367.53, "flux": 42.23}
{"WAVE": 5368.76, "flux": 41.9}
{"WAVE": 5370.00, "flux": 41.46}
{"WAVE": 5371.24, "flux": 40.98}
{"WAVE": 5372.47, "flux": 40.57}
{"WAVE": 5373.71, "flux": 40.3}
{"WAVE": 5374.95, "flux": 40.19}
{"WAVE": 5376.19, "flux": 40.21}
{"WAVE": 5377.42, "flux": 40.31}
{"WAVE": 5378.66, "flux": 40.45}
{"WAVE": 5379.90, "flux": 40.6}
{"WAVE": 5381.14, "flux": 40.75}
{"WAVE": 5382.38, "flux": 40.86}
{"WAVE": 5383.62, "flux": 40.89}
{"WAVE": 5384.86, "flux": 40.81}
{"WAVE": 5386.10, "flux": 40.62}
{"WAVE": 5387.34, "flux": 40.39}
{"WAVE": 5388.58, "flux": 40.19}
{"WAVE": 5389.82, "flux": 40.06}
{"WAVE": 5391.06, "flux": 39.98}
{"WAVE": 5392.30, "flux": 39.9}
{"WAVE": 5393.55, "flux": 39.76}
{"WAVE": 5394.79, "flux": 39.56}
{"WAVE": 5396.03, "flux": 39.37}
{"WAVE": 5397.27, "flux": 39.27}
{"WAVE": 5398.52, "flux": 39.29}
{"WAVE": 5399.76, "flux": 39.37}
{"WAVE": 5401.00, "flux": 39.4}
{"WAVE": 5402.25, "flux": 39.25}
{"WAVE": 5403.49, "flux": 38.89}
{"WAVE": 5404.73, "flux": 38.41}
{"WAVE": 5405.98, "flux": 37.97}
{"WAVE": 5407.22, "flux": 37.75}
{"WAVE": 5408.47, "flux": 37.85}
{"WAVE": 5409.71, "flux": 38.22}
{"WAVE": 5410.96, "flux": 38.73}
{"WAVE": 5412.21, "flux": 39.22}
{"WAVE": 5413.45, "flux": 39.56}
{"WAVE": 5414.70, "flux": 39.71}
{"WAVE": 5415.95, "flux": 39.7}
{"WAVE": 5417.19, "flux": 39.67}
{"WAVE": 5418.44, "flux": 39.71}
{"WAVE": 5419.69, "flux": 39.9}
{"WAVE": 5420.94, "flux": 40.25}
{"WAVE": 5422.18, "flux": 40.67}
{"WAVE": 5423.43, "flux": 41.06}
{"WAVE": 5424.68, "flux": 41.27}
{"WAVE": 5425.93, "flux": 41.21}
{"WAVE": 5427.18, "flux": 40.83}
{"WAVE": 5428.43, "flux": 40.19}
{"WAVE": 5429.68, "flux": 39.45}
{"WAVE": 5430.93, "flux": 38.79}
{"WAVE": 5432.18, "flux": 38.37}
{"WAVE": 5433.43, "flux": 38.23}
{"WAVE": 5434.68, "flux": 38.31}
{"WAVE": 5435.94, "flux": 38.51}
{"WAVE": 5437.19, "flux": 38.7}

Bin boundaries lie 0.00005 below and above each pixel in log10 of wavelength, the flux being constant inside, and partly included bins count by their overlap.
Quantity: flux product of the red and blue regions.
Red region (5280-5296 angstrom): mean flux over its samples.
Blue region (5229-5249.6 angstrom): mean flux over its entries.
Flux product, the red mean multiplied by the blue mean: 1714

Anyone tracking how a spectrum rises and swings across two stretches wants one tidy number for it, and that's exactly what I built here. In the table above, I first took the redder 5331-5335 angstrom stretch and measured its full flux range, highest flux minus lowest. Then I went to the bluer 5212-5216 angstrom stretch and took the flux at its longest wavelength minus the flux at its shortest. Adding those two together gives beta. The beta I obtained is 0.25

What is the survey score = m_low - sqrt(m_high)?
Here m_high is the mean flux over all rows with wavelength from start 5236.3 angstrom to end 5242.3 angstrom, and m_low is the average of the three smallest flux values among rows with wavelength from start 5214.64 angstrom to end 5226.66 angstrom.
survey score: 33.0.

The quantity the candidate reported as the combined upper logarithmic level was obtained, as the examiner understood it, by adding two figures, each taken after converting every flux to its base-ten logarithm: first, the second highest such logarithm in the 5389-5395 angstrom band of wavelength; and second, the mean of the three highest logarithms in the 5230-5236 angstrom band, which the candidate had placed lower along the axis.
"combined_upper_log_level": 3.21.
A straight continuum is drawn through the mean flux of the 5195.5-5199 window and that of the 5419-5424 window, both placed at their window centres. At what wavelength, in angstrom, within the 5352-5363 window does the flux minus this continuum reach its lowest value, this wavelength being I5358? 5352.72 angstrom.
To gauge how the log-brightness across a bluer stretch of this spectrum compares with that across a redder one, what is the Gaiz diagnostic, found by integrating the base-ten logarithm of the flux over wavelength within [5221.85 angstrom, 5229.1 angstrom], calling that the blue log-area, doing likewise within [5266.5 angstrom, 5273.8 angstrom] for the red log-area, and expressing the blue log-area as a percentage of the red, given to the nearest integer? 99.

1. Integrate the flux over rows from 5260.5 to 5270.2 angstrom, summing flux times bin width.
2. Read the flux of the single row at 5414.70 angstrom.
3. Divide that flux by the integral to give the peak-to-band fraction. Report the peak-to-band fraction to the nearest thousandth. 0.106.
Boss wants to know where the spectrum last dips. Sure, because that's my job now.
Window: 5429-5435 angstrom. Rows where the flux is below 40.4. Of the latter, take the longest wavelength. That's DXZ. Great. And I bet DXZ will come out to 5434.68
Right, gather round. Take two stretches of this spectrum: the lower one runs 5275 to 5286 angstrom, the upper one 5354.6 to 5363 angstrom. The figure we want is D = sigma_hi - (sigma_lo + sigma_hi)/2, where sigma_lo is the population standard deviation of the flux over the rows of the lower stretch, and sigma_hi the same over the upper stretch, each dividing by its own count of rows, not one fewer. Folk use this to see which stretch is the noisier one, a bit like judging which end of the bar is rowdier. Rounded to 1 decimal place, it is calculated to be -0.3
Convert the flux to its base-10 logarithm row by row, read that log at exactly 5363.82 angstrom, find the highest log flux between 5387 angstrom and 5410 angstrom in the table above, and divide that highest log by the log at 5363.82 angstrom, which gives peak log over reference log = 0.99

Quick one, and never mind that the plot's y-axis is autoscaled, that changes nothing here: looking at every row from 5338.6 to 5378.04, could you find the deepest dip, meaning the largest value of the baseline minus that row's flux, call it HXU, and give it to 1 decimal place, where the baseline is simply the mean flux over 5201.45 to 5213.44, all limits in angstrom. 1.7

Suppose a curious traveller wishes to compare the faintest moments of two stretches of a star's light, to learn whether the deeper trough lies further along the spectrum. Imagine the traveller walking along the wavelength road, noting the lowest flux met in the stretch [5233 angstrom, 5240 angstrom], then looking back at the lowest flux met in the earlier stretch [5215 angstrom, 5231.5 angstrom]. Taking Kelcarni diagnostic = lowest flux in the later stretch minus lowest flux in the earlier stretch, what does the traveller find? 1.1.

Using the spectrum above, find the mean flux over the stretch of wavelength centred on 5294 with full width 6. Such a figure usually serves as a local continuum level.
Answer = 42.3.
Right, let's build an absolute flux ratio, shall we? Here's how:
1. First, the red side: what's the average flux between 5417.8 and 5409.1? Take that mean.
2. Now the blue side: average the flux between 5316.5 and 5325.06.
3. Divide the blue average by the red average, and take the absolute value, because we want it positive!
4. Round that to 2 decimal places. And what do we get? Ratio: 1.11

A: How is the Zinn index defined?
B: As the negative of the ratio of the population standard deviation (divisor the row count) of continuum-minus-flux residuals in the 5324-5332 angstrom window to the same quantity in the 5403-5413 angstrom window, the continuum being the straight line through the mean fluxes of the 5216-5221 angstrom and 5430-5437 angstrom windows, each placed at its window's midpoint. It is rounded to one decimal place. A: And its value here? -1.1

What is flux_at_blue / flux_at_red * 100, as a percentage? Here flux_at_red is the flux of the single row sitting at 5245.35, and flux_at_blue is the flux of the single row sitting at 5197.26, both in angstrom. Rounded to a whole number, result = 104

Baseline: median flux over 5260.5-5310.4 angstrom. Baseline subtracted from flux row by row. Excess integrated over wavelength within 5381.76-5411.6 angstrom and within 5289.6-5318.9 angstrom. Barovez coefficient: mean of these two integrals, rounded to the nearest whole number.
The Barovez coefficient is -11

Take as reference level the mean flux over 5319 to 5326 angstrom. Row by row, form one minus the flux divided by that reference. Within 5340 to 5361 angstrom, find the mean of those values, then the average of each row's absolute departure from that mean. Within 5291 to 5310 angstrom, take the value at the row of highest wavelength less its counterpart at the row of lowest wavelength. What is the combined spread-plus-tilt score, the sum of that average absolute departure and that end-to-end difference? 0.13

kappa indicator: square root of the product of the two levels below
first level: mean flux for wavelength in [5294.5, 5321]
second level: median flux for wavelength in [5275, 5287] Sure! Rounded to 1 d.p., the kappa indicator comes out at 40.5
